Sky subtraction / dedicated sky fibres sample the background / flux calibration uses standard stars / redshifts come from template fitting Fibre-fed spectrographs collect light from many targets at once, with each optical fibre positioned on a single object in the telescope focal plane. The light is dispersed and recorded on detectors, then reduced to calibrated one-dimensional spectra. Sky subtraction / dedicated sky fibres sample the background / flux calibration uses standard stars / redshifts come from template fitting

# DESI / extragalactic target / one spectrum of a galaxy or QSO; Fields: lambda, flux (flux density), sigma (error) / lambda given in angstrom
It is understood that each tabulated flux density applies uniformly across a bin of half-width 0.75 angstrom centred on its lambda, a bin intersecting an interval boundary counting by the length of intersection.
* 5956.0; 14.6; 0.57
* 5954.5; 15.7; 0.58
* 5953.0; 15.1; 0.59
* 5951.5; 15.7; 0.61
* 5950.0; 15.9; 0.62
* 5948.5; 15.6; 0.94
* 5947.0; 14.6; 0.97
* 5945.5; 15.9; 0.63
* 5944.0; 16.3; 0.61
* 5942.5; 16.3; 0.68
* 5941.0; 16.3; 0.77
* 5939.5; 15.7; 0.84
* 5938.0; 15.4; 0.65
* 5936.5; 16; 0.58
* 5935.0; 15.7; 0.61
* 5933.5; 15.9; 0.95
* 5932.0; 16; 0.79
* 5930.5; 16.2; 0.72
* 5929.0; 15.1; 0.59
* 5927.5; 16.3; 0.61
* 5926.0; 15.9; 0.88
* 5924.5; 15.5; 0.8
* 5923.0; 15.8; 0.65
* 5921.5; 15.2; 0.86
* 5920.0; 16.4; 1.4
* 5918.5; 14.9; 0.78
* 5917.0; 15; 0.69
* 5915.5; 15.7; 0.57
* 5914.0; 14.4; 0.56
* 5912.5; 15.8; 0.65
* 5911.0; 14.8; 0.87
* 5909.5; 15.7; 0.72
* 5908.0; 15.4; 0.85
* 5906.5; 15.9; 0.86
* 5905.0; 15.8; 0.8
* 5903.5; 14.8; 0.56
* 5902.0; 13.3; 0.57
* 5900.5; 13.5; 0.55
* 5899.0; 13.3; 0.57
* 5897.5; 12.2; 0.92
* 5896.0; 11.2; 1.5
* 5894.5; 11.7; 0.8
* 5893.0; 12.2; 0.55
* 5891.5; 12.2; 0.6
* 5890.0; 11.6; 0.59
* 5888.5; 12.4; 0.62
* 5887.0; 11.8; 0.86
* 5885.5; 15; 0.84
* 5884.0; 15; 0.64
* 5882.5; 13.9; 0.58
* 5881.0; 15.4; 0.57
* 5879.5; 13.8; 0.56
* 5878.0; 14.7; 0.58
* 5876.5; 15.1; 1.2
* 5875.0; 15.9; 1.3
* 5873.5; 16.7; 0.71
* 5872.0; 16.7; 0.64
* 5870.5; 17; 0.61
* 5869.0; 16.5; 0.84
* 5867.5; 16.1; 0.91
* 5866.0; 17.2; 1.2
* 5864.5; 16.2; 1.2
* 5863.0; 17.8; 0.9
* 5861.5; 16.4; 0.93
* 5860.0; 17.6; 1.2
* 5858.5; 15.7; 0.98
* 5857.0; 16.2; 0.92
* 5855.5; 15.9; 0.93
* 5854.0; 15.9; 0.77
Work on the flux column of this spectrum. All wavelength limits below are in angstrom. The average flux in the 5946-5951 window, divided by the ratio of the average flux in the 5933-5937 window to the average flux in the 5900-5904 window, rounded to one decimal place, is 13.4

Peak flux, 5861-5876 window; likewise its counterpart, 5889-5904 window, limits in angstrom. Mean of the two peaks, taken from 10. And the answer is -6.3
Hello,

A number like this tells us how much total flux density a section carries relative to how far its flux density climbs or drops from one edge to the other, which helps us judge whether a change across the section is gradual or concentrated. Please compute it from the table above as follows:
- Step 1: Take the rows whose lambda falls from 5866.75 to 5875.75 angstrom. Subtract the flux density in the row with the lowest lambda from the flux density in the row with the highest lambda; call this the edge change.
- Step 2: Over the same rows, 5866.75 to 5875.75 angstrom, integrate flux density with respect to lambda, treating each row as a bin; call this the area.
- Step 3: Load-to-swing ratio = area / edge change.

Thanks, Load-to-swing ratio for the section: -742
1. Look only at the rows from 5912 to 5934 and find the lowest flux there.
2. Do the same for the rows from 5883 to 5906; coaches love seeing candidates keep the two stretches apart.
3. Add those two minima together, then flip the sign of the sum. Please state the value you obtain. -25.6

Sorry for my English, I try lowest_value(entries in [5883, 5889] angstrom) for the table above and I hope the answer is 11.8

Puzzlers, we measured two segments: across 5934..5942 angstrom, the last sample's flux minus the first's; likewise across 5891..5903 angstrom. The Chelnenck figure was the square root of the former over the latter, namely 0.7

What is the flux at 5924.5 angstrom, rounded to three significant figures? 15.5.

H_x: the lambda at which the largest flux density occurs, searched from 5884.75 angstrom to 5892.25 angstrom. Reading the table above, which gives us 5885.5 angstrom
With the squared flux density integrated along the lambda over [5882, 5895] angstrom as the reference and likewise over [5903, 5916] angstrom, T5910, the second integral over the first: 1.41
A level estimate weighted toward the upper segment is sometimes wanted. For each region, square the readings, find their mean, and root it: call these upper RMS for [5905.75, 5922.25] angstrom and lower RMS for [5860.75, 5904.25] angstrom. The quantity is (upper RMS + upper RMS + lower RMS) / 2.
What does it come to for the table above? 22.7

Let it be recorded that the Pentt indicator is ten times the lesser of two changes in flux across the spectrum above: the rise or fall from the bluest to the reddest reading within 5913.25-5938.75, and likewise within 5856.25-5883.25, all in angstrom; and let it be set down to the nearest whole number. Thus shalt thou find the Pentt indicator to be -23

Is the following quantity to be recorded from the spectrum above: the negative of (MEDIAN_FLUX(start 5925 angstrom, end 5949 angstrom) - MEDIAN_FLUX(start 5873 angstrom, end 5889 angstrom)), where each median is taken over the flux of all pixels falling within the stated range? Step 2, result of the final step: -0.9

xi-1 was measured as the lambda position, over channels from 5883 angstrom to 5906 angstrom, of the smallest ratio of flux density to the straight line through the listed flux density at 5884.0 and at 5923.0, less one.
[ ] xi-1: 5896.0 angstrom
